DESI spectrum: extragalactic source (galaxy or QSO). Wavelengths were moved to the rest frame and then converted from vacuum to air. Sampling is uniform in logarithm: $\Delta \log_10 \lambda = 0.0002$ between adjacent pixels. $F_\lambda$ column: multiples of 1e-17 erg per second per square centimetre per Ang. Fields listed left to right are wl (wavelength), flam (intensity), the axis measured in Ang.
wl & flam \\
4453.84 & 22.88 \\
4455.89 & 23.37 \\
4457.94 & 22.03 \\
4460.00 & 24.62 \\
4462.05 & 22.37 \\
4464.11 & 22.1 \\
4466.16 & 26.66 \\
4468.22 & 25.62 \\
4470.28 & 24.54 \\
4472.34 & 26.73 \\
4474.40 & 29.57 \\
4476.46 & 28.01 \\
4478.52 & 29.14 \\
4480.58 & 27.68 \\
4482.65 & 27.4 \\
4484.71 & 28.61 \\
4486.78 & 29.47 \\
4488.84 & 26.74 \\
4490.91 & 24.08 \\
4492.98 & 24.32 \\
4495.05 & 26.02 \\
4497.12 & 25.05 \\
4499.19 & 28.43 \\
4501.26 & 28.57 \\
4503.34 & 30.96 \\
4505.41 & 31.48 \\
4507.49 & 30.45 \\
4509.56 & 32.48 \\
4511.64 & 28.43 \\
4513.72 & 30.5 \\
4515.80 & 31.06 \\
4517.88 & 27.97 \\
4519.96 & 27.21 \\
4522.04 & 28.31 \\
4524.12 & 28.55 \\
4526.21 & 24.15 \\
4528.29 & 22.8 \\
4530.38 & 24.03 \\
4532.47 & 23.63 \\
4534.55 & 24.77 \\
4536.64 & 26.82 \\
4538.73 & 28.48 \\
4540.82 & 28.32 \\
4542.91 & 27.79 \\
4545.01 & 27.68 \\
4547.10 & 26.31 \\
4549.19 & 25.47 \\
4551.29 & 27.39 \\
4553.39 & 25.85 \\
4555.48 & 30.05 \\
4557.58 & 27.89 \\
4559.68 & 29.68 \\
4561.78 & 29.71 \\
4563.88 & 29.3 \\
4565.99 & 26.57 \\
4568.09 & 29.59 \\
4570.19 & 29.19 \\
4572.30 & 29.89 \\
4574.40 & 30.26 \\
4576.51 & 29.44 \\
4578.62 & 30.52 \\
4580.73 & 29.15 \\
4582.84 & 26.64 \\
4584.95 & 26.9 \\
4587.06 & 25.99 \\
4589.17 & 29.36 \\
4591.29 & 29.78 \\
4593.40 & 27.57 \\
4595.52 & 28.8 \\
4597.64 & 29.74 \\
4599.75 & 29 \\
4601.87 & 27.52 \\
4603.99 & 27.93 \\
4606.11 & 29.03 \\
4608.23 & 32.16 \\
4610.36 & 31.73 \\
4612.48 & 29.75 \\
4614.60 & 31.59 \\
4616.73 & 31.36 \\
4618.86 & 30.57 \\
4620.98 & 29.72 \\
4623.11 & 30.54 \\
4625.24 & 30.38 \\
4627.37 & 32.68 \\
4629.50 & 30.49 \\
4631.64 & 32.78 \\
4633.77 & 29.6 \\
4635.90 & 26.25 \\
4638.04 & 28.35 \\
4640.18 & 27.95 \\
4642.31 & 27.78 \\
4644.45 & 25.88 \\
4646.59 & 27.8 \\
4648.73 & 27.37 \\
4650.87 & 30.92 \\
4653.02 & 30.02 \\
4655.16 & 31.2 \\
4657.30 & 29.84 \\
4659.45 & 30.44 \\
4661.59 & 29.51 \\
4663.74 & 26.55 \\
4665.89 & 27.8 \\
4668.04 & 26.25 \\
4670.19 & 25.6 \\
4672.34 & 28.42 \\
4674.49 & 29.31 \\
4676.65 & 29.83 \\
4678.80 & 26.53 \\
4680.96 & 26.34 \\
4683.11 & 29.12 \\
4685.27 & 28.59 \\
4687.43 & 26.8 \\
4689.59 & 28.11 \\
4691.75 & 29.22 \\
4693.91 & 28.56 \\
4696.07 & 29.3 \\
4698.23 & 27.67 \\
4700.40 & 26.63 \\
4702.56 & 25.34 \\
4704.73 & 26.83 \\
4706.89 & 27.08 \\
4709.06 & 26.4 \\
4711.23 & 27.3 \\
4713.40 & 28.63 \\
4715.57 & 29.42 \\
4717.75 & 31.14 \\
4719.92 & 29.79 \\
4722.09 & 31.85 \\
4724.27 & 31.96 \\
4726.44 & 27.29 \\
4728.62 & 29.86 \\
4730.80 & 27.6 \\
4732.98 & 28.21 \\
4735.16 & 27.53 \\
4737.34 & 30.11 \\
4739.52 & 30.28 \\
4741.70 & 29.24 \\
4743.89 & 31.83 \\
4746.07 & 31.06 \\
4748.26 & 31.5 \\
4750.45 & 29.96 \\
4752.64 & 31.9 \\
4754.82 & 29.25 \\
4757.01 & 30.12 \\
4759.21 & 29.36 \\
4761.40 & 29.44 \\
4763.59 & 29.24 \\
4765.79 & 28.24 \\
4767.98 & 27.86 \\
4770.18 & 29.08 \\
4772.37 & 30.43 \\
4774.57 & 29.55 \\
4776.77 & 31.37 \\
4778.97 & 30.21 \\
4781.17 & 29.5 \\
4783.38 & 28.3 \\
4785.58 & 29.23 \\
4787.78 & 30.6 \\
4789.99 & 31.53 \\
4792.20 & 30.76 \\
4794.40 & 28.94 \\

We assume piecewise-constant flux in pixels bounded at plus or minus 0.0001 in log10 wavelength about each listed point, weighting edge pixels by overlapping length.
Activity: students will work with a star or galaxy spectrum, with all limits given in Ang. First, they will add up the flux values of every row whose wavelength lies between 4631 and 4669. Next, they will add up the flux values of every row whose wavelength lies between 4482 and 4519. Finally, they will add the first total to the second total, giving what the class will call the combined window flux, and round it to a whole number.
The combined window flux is 1028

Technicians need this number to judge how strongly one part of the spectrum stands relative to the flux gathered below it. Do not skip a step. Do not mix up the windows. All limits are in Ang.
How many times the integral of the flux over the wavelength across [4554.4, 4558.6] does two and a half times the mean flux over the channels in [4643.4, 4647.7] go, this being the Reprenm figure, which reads 0.55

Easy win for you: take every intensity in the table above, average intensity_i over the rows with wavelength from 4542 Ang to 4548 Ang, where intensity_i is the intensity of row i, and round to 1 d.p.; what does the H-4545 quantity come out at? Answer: 27.3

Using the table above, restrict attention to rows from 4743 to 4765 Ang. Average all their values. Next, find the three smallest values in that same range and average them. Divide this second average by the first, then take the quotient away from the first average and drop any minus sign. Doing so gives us 29.4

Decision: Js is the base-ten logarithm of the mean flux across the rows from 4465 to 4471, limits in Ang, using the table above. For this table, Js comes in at 1.41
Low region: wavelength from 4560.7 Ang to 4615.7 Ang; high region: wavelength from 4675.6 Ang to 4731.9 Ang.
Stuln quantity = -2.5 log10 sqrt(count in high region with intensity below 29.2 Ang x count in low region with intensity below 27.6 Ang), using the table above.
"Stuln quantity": -2.51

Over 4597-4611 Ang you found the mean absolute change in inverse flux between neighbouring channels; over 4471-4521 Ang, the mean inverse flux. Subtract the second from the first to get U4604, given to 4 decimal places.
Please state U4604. -0.0341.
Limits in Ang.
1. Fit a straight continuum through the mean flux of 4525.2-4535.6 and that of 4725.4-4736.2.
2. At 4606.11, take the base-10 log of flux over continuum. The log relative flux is 0.057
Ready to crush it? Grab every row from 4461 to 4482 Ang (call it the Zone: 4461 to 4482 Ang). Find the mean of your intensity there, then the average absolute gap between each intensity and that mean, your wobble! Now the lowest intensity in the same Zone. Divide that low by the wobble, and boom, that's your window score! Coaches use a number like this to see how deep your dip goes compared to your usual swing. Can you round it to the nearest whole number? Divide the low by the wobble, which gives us 11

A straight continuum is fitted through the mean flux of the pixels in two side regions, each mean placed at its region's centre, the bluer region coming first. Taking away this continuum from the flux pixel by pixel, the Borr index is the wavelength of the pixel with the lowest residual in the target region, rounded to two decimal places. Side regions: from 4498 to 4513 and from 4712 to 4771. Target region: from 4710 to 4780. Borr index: 4711.23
